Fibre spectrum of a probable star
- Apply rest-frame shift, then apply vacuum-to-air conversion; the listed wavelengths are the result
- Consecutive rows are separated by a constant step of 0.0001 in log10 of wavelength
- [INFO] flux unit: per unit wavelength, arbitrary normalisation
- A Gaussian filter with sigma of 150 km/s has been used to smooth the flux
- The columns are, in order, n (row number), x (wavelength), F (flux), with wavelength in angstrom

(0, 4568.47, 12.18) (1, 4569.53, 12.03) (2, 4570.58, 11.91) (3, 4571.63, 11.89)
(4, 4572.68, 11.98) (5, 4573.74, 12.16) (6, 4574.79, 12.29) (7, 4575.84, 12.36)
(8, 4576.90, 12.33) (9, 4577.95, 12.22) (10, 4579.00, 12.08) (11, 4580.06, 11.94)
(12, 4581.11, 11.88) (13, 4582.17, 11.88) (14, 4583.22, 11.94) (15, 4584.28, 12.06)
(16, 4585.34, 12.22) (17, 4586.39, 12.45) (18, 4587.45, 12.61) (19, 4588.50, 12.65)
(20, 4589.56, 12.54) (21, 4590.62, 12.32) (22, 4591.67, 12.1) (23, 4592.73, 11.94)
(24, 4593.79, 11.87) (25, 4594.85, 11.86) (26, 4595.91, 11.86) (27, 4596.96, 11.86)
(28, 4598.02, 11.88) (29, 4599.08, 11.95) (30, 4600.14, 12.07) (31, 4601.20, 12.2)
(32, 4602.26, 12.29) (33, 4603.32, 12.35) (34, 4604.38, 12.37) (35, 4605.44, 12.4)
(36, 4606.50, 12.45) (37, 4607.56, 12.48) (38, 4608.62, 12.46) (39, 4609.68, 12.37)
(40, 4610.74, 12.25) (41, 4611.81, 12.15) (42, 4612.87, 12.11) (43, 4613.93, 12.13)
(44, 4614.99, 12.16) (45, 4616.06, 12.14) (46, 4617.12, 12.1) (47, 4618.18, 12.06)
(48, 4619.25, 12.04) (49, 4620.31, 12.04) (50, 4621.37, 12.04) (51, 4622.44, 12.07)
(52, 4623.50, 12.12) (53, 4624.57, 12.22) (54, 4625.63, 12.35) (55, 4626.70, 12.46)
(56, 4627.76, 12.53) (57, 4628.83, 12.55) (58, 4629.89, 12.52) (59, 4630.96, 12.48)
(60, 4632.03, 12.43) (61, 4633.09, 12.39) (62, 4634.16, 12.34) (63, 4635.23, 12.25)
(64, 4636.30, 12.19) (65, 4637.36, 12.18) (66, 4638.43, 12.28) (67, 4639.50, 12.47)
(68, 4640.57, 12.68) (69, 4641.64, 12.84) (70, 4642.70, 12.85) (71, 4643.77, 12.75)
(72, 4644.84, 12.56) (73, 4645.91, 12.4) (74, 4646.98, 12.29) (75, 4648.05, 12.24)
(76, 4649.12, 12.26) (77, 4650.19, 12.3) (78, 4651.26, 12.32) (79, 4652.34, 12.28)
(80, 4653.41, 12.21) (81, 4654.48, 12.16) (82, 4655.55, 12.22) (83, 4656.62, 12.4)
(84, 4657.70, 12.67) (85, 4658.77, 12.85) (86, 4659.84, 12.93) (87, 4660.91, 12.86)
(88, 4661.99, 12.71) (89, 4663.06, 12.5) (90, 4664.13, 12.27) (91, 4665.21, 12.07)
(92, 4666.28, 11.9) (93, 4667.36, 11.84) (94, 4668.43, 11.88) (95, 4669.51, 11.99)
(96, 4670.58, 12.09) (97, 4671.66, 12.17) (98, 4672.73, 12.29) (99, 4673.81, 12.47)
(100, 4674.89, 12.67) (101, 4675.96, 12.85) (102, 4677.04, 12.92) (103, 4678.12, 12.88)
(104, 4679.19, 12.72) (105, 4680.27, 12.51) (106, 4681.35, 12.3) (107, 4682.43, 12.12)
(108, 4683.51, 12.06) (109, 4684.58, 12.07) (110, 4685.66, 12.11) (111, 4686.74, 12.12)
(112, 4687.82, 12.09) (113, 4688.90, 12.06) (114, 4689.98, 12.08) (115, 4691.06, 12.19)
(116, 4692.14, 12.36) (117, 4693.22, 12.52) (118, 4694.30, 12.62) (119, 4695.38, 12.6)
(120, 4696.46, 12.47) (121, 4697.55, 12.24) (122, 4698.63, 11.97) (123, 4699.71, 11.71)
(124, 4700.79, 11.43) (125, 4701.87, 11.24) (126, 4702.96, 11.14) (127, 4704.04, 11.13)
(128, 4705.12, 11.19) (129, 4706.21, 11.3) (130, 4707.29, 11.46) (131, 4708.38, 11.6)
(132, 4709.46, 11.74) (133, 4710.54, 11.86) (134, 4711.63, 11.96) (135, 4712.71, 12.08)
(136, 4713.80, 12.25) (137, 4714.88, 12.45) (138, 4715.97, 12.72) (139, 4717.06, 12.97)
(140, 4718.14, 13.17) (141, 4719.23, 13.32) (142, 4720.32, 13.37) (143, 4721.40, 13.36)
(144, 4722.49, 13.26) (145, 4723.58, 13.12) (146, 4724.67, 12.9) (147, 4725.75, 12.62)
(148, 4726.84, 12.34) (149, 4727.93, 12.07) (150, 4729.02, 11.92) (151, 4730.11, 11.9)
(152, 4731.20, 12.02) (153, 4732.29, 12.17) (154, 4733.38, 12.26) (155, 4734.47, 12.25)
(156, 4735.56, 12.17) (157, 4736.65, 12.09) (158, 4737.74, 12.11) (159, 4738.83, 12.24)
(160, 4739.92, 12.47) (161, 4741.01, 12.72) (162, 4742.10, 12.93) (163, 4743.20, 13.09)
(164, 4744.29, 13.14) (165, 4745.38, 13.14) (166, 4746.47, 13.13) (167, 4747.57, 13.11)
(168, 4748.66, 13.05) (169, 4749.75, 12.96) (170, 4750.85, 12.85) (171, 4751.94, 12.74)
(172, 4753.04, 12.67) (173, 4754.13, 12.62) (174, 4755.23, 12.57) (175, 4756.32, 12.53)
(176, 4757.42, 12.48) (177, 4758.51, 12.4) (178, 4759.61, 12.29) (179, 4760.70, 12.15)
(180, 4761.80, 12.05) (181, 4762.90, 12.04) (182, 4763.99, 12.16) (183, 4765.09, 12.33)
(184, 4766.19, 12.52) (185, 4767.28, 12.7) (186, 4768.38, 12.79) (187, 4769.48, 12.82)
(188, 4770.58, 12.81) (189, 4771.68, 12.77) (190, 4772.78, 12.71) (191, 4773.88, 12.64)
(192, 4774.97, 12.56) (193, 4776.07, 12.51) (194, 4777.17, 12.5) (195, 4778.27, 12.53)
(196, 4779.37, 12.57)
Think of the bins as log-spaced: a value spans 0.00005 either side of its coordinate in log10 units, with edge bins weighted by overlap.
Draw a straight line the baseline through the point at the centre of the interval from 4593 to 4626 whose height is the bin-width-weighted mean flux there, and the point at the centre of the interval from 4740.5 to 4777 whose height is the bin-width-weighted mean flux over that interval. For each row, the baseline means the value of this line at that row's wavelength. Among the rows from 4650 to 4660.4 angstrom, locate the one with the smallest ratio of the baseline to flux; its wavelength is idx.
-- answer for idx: 4659.84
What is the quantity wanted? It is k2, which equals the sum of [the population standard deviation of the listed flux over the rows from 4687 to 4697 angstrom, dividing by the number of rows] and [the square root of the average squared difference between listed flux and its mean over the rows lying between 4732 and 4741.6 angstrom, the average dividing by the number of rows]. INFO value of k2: 0.41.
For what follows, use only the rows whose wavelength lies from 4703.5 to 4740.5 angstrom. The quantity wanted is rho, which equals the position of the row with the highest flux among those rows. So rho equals 4720.32 angstrom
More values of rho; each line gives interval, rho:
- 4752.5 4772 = 4769.48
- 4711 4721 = 4720.32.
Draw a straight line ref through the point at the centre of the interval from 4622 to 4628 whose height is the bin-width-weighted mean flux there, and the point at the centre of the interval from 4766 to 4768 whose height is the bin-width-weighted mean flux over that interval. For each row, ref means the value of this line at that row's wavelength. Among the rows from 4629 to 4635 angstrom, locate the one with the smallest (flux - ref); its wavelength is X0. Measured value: 4634.16 angstrom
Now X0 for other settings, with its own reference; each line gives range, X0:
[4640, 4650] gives 4648.05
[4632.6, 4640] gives 4637.36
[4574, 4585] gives 4582.17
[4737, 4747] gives 4737.74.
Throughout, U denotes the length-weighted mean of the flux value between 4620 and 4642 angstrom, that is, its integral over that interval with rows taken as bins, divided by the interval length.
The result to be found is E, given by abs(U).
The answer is 12.4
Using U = 12.4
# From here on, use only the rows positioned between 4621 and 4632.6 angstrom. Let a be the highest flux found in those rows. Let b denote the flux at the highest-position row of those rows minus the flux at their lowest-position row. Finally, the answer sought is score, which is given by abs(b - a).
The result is 12.2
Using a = 12.55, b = 0.39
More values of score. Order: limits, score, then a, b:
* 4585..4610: 12.5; 12.65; 0.15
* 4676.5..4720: 12.9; 13.32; 0.40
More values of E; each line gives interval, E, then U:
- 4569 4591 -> 12.2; 12.2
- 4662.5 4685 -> 12.3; 12.3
